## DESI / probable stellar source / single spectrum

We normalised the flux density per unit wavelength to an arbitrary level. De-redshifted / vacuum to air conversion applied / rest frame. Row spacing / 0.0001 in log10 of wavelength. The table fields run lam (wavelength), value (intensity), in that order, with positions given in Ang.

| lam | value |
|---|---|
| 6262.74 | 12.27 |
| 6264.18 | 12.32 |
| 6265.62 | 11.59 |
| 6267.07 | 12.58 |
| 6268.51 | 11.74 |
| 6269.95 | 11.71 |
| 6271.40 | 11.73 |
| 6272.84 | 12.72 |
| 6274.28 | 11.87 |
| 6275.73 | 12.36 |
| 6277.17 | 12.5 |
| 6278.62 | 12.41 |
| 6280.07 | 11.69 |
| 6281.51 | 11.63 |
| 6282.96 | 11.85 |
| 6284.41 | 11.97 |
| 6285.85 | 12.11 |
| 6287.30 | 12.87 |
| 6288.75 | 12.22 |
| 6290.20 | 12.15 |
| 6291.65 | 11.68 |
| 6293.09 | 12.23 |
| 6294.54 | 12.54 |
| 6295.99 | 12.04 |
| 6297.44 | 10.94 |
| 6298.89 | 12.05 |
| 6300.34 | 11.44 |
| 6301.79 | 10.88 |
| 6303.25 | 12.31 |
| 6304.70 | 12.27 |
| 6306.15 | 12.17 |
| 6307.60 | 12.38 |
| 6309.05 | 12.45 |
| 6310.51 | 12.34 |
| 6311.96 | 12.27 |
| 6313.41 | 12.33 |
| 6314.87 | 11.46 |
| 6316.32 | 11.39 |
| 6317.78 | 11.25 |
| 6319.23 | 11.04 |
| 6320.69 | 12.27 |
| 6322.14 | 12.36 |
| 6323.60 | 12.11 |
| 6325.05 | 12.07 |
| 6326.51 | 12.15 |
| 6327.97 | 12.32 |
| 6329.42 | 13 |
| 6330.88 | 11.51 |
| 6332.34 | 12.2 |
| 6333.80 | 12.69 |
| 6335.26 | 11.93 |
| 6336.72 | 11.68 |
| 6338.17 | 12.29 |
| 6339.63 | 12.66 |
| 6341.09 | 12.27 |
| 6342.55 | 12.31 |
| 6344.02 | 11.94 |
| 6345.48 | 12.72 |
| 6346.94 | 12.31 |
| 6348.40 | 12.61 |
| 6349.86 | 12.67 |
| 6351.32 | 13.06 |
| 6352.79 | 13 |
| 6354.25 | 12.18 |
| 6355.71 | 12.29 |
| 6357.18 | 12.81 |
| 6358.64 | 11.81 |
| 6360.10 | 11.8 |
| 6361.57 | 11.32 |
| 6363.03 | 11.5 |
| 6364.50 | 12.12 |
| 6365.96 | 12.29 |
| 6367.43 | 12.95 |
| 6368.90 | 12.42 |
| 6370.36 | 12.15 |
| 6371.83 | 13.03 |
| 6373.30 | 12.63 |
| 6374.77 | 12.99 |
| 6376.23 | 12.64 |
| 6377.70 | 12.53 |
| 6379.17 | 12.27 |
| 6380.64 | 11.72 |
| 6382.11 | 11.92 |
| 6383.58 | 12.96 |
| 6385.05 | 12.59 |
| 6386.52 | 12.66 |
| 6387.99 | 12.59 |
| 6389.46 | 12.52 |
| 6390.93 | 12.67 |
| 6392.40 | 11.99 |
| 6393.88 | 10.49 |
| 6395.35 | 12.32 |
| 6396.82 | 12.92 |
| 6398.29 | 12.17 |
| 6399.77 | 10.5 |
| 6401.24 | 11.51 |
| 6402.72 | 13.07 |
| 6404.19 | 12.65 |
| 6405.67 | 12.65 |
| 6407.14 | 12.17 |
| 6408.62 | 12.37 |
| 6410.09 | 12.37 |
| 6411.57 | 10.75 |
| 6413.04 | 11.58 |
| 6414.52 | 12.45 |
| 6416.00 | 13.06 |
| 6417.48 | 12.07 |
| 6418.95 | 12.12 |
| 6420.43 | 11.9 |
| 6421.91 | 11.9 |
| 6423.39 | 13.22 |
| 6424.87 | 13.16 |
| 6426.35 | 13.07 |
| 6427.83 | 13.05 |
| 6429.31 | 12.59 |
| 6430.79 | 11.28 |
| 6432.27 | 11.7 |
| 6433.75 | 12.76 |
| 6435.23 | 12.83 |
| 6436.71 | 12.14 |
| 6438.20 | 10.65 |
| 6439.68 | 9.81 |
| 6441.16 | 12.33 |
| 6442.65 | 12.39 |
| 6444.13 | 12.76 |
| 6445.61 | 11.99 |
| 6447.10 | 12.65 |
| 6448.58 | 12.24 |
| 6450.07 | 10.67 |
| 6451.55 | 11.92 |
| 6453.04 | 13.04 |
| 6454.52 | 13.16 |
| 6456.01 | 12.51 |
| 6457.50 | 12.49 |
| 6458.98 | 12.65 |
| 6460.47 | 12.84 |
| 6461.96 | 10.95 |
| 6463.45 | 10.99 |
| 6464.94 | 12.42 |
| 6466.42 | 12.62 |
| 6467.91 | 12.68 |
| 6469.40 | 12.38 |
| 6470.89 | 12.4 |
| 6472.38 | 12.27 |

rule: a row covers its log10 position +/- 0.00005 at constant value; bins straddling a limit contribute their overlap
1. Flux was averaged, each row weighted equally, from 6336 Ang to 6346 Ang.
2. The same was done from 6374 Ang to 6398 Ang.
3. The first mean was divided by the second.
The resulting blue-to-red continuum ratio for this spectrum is 0.99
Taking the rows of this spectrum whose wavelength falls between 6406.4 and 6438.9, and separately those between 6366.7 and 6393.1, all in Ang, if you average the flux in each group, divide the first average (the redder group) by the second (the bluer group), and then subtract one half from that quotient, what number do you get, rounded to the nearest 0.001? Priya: 0.478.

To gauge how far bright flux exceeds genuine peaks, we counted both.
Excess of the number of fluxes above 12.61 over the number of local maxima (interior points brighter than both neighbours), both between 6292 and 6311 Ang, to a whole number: -4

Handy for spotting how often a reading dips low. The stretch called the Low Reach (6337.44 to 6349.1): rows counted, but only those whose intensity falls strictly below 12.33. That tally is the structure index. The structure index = 5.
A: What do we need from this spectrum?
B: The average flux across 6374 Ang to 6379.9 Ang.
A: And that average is 12.6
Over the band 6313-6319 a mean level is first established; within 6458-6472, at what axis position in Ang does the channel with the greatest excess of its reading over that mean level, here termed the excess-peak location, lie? 6460.47 Ang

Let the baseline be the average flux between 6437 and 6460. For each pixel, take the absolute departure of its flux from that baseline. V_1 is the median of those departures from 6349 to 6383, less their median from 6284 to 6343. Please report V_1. 0.21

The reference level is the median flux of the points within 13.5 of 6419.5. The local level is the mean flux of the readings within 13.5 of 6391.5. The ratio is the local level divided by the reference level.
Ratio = 0.994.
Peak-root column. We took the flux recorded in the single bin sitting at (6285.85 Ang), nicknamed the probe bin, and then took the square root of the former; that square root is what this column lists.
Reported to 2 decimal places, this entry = 3.48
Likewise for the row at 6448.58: 3.50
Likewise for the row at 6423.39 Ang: 3.64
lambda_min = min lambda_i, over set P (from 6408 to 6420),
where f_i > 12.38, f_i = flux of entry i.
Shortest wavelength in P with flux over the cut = 6414.52 Ang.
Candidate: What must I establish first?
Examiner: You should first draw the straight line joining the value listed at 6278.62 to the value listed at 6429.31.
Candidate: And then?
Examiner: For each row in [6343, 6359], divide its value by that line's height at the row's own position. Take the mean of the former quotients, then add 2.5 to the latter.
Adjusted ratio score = 3.50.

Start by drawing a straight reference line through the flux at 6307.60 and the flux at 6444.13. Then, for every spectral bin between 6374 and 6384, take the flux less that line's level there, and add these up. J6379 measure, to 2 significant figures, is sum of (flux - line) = -1.0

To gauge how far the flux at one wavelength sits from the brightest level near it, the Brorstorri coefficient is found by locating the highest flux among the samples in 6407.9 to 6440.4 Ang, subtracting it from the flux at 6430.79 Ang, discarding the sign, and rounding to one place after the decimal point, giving 1.9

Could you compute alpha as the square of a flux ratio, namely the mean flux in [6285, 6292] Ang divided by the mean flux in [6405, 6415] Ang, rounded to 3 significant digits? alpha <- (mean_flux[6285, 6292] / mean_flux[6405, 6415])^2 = 1.03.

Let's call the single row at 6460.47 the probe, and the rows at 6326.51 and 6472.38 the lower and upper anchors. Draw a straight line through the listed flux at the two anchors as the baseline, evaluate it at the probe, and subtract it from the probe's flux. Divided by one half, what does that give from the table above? 1.16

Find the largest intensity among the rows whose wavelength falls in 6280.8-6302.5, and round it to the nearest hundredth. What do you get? 12.87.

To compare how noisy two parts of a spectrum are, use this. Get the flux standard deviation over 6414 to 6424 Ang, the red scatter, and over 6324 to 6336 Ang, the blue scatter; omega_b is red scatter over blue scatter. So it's 1.2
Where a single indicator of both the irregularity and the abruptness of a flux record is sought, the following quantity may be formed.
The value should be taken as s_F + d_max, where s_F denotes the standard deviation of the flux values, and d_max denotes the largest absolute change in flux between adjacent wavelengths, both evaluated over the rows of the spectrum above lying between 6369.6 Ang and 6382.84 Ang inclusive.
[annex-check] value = 1.3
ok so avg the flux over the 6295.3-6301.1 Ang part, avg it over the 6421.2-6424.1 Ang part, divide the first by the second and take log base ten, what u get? -0.034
